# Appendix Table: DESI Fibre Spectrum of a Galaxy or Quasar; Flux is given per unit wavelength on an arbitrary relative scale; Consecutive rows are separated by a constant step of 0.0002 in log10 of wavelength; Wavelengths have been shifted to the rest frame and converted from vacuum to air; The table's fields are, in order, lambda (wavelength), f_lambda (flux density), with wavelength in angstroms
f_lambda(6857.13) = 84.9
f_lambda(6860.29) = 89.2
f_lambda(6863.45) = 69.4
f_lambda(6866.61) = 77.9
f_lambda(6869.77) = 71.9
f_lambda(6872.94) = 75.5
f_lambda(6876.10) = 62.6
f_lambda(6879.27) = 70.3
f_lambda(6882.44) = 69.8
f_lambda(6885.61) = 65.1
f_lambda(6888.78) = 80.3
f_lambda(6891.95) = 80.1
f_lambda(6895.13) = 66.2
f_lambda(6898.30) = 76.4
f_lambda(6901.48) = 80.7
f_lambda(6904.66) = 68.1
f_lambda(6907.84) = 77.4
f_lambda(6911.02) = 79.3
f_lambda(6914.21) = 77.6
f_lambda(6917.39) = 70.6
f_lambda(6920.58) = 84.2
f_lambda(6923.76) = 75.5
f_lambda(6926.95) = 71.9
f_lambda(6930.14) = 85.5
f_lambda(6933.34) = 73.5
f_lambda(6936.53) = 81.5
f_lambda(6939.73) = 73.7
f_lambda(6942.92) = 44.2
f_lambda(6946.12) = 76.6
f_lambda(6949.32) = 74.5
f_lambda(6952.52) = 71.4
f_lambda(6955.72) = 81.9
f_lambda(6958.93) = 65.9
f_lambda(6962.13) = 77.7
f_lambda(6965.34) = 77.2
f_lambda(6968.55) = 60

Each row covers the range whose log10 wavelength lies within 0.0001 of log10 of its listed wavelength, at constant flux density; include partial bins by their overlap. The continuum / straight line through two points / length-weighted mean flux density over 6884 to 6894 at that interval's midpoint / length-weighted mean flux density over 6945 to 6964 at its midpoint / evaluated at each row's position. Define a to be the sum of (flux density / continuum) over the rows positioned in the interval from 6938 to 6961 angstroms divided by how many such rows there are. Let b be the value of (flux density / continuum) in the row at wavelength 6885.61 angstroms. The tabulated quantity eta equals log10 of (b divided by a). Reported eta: -0.030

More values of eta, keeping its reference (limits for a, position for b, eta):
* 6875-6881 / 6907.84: 0.066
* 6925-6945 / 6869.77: 0.001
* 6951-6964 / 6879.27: -0.024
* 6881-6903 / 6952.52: -0.016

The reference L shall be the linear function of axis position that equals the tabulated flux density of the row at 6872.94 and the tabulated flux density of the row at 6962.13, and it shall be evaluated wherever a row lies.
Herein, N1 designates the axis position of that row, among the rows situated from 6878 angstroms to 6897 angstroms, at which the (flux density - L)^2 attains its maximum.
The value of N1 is 6885.61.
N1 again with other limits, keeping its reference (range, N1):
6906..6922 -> 6920.58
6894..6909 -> 6895.13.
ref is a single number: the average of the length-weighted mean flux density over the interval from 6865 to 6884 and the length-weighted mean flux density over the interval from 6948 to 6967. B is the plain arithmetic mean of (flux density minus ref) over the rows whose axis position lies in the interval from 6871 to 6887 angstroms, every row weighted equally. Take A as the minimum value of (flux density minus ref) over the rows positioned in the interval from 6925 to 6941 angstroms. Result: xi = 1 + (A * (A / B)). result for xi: 1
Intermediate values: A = -1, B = -4.4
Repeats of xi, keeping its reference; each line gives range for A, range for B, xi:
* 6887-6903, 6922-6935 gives 14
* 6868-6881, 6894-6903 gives 78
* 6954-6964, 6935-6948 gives -12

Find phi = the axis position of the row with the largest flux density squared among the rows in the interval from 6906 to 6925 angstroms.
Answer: 6920.58 angstroms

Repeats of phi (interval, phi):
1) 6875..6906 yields 6901.48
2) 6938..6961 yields 6955.72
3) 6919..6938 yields 6930.14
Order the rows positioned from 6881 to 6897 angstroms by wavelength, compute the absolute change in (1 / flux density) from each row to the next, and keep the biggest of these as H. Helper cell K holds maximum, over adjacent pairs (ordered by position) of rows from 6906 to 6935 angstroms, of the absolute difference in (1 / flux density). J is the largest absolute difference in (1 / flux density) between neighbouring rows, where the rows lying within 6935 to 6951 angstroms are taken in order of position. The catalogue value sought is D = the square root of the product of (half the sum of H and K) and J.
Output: 0.0050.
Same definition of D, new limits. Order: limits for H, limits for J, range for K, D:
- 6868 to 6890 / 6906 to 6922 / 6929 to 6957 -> 0.0038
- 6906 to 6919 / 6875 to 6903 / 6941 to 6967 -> 0.0040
